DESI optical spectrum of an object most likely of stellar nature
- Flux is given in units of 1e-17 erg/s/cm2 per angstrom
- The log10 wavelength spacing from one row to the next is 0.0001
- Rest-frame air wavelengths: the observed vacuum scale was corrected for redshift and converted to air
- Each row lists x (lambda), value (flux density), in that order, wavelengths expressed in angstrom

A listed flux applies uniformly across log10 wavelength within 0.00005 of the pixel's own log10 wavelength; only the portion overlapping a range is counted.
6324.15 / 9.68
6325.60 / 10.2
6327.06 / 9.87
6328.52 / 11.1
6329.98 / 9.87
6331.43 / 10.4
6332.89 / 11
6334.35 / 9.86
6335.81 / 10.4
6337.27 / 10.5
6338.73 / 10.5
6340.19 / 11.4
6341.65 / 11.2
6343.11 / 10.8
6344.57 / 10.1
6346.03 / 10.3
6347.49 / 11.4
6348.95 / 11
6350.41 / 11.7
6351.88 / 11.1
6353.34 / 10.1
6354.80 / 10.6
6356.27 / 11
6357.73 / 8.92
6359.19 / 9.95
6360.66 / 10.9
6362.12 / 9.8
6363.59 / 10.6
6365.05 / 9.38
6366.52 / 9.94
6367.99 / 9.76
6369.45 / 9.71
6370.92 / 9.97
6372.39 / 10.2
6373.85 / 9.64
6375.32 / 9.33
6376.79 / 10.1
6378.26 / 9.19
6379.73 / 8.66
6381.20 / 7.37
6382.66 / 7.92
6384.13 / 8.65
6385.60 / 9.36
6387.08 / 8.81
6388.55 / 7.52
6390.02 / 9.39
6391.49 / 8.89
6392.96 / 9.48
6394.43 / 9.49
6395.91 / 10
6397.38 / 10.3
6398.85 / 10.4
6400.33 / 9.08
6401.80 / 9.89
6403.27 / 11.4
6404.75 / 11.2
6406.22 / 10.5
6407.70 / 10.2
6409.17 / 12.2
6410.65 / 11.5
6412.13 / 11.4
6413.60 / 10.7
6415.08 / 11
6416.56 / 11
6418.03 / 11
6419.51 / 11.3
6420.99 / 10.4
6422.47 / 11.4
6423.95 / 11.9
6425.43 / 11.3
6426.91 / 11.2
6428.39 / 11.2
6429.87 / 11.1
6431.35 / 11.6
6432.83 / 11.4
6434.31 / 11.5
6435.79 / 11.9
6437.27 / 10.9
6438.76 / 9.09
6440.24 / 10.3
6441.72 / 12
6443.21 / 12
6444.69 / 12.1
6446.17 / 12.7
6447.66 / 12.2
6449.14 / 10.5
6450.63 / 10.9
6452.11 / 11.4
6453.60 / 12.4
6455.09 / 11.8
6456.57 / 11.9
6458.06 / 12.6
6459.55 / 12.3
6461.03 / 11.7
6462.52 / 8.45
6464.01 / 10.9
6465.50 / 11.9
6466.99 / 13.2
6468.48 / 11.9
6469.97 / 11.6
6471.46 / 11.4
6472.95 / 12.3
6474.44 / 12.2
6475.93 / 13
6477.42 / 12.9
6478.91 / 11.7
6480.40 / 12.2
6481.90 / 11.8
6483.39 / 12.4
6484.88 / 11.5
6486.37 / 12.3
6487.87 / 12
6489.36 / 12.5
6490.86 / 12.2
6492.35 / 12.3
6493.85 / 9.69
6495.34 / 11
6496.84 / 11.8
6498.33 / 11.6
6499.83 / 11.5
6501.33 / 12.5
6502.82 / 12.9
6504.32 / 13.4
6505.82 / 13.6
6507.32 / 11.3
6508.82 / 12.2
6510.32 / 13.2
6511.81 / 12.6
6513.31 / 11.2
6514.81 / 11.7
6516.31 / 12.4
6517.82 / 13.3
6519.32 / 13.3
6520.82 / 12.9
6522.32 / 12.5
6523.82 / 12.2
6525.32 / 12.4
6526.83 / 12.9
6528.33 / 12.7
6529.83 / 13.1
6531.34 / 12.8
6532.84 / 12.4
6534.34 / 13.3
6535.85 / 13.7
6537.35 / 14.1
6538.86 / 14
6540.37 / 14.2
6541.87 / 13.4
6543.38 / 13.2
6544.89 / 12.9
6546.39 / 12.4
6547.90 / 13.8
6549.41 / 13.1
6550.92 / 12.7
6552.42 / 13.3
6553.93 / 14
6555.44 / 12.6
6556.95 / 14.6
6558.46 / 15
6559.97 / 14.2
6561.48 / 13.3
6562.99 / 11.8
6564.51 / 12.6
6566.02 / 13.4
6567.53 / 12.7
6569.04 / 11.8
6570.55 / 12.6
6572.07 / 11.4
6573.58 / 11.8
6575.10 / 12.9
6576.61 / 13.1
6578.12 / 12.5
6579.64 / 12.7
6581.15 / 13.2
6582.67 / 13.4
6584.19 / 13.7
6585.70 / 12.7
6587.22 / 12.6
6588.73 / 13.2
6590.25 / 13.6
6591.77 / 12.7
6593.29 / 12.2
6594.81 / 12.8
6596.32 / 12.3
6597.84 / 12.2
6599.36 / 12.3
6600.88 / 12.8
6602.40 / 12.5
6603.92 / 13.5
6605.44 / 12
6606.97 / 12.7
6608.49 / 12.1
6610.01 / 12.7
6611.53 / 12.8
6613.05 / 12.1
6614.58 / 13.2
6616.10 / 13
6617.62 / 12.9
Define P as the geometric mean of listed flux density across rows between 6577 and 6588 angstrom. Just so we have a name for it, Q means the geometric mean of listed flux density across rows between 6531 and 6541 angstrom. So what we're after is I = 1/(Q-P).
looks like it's 1.9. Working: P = 13.0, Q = 13.5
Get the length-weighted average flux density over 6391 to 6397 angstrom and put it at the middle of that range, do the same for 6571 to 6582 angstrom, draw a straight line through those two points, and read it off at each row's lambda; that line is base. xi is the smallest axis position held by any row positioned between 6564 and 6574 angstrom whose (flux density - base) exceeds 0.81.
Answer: 6566.02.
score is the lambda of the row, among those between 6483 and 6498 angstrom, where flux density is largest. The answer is 6489.36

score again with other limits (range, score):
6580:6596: 6584.19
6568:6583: 6582.67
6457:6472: 6466.99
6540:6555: 6540.37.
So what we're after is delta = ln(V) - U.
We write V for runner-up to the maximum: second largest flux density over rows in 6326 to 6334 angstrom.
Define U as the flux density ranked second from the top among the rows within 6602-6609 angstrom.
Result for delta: -10.3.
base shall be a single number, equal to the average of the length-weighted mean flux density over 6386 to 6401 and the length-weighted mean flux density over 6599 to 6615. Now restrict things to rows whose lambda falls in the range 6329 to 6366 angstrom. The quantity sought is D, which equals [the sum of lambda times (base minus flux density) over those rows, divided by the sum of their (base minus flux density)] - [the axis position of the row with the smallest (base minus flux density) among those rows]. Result -0.1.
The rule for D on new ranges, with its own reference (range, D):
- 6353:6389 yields 19.6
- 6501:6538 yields -16.7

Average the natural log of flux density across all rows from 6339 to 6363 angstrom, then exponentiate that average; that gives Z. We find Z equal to 10.6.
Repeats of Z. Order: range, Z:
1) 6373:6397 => 9.0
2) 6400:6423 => 10.9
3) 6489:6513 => 12.1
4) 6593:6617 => 12.6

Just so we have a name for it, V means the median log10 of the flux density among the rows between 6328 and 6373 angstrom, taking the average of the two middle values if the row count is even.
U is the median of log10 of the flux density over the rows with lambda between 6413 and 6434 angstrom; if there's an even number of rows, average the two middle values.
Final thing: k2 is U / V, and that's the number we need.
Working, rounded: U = 1.05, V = 1.017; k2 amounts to 1.03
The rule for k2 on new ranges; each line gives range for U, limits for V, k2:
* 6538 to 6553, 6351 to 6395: 1.14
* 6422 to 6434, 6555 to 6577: 0.96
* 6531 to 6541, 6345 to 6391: 1.15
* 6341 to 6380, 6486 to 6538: 0.92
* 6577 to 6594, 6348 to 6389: 1.11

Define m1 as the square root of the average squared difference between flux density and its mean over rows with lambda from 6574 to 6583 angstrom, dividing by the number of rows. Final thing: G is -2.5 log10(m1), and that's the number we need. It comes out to 1.29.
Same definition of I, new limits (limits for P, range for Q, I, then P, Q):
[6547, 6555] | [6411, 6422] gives -0.4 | 13.4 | 11.0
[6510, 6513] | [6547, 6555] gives 2.1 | 12.9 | 13.4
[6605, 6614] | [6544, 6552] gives 1.7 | 12.4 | 13.0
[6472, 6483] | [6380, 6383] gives -0.2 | 12.3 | 7.6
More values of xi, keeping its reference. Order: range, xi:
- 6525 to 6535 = 6526.83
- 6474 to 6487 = 6474.44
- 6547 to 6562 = 6547.90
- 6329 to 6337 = 6329.98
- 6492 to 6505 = 6492.35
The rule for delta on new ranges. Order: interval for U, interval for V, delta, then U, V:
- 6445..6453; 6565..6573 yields -9.7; 12.2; 12.7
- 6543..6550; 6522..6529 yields -10.7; 13.2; 12.7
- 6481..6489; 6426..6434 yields -9.9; 12.3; 11.4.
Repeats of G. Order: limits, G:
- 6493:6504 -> 0.04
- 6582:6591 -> 0.94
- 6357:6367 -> 0.51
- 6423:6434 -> 1.47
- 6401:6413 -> 0.35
